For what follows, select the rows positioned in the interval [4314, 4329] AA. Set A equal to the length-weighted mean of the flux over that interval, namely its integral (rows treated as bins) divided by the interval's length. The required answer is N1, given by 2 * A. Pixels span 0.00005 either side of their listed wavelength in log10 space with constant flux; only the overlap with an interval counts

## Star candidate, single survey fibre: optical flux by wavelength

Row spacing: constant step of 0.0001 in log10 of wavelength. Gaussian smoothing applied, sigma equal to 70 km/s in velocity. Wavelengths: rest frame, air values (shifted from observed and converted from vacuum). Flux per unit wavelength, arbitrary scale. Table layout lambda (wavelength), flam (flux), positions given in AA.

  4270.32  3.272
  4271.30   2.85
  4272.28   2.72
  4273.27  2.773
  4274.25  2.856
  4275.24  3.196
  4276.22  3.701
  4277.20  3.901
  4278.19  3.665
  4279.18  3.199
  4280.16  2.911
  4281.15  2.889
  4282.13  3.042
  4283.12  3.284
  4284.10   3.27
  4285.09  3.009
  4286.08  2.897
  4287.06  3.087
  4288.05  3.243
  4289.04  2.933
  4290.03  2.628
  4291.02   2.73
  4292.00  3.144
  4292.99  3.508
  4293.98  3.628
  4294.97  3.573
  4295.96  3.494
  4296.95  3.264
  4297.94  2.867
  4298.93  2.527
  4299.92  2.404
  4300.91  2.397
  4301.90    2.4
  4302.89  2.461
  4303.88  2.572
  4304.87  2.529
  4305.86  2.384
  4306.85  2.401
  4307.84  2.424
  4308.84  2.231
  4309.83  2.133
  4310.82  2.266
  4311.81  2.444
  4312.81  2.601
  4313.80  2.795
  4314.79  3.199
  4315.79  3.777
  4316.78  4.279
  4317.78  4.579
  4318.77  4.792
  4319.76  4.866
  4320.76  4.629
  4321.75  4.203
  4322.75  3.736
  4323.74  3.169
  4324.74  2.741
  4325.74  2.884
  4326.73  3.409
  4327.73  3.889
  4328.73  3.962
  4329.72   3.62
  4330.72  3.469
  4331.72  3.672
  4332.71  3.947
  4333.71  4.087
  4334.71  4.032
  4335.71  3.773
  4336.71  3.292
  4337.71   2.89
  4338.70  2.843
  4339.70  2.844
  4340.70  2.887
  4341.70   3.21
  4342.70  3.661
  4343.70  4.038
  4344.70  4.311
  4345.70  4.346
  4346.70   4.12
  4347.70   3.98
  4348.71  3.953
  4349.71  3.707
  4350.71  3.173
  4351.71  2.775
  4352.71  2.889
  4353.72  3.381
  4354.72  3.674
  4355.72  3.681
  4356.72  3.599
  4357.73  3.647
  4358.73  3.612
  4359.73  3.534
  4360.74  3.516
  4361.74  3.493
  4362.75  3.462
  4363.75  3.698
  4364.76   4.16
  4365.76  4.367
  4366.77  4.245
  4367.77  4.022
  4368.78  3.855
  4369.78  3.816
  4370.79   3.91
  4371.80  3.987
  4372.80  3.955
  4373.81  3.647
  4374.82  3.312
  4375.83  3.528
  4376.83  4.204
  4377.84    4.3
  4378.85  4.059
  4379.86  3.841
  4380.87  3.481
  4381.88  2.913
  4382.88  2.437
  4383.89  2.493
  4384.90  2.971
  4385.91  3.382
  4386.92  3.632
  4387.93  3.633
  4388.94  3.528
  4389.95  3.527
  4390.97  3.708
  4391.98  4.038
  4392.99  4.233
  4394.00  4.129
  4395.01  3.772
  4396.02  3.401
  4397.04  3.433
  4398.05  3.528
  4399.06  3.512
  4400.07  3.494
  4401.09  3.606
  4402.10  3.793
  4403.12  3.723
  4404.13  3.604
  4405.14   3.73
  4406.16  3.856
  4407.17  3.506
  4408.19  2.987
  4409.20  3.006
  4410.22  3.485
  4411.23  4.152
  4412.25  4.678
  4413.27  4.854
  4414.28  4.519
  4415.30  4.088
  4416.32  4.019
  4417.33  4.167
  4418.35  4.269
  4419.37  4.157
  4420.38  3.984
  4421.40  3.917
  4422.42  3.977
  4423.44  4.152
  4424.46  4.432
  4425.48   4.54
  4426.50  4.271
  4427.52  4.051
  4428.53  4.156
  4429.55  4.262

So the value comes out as 7.70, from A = 3.9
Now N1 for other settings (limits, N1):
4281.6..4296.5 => 6.33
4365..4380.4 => 7.88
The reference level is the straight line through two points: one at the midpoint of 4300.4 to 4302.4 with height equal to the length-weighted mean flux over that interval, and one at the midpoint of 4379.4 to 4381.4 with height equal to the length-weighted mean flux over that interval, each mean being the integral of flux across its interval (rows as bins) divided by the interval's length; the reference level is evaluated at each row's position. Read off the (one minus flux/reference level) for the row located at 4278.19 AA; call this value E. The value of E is -0.80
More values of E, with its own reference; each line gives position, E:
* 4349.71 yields -0.17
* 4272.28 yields -0.40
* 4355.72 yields -0.13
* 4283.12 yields -0.55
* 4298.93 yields -0.07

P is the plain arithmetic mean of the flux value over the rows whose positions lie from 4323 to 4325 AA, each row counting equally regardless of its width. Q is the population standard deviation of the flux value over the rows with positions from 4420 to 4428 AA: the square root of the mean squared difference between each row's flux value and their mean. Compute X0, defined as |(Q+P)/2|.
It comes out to 1.58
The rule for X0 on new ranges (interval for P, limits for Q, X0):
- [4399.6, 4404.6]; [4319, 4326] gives 2.22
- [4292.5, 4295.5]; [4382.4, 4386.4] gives 1.98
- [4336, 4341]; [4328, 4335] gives 1.59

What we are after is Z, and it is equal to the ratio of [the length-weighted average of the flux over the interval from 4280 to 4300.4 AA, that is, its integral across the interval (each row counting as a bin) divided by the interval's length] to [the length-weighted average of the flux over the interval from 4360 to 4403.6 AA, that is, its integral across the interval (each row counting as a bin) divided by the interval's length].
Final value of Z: 0.84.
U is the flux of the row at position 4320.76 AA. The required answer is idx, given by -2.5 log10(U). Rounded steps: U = 4.629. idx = -1.66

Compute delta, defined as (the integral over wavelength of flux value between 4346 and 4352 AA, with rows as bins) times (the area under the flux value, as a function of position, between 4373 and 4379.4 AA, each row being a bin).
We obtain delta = 542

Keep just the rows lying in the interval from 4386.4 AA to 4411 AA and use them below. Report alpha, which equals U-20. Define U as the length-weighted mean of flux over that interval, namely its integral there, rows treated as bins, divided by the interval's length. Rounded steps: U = 3.63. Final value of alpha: -16.4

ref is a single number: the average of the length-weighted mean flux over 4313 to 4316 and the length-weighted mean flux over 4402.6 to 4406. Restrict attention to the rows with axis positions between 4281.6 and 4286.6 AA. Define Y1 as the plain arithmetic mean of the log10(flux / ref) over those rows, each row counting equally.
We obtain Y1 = -0.04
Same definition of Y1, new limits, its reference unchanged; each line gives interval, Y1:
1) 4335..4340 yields -0.04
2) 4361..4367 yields 0.06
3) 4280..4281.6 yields -0.07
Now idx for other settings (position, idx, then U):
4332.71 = -1.49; 3.947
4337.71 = -1.15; 2.89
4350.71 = -1.25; 3.173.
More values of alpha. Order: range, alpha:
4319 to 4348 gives -16.3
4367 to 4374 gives -16.1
